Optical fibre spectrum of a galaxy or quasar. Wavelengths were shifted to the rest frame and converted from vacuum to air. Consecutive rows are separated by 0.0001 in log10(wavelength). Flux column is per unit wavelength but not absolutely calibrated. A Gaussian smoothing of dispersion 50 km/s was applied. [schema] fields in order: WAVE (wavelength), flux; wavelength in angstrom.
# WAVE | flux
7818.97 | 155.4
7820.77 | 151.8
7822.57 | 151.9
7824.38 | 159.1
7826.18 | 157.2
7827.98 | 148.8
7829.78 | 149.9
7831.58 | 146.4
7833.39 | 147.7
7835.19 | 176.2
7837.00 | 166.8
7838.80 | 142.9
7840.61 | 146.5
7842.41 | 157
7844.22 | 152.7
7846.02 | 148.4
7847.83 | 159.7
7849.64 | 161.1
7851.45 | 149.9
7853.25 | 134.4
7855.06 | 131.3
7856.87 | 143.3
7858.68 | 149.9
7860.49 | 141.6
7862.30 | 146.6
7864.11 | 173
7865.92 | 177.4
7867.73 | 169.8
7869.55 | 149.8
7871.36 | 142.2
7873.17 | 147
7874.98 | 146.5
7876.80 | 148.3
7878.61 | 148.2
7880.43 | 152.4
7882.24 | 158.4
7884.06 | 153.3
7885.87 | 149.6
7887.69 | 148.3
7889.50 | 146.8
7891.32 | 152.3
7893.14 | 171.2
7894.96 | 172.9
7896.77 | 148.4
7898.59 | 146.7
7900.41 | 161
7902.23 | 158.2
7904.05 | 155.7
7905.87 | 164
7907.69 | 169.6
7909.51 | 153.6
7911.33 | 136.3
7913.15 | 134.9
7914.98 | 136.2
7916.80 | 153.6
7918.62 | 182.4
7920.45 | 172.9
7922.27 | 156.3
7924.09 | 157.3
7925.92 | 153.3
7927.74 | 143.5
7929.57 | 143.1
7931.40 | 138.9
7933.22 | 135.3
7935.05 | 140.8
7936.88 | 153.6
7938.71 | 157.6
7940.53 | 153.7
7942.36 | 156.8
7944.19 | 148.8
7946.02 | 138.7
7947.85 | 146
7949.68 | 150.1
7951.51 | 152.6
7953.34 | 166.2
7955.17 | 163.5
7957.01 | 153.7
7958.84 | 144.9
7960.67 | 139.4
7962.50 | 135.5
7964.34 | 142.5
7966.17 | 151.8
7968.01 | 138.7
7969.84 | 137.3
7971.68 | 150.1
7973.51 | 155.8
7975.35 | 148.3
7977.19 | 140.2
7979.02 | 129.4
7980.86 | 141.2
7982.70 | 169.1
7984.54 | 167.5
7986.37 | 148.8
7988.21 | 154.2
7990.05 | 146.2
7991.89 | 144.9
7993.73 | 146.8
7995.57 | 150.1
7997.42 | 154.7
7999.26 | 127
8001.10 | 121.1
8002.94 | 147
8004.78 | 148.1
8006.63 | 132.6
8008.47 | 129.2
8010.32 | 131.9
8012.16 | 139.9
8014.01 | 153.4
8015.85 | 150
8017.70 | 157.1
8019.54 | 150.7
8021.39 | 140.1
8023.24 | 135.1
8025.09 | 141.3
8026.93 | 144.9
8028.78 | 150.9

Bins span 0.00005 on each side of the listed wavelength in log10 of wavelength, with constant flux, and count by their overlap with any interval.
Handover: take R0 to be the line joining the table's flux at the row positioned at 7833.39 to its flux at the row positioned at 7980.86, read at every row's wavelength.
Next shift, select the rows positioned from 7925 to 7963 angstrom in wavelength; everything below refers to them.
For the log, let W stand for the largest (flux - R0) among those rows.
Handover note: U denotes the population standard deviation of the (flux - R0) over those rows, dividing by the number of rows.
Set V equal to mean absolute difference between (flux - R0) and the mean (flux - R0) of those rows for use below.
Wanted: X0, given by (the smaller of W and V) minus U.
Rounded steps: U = 8.7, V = 7.4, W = 24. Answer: -1.3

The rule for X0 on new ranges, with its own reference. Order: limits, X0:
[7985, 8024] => -1.6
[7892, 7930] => -2.6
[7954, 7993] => -2.1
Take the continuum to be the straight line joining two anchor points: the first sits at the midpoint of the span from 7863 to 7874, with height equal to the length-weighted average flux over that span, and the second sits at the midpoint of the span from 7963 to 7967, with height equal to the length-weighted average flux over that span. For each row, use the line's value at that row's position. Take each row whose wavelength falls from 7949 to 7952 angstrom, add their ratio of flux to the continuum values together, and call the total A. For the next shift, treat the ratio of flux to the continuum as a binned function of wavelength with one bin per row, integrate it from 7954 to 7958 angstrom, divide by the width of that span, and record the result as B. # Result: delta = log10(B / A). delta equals -0.28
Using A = 2.05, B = 1.08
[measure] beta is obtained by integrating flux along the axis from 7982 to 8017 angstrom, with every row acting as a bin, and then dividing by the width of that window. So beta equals 145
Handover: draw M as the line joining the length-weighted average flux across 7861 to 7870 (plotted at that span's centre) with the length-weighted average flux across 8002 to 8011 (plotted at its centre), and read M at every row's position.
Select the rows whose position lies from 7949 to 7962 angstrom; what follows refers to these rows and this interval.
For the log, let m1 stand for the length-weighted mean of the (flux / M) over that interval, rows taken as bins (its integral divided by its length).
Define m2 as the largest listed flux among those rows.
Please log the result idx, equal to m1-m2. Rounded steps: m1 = 1.04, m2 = 166.2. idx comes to -165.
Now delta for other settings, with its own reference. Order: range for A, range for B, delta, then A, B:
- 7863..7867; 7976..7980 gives -0.36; 2.19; 0.94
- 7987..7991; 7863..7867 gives -0.29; 2.11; 1.08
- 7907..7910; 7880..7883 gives -0.33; 2.10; 0.99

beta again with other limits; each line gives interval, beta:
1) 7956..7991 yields 147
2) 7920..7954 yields 150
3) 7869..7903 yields 153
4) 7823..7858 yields 152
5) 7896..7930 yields 154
